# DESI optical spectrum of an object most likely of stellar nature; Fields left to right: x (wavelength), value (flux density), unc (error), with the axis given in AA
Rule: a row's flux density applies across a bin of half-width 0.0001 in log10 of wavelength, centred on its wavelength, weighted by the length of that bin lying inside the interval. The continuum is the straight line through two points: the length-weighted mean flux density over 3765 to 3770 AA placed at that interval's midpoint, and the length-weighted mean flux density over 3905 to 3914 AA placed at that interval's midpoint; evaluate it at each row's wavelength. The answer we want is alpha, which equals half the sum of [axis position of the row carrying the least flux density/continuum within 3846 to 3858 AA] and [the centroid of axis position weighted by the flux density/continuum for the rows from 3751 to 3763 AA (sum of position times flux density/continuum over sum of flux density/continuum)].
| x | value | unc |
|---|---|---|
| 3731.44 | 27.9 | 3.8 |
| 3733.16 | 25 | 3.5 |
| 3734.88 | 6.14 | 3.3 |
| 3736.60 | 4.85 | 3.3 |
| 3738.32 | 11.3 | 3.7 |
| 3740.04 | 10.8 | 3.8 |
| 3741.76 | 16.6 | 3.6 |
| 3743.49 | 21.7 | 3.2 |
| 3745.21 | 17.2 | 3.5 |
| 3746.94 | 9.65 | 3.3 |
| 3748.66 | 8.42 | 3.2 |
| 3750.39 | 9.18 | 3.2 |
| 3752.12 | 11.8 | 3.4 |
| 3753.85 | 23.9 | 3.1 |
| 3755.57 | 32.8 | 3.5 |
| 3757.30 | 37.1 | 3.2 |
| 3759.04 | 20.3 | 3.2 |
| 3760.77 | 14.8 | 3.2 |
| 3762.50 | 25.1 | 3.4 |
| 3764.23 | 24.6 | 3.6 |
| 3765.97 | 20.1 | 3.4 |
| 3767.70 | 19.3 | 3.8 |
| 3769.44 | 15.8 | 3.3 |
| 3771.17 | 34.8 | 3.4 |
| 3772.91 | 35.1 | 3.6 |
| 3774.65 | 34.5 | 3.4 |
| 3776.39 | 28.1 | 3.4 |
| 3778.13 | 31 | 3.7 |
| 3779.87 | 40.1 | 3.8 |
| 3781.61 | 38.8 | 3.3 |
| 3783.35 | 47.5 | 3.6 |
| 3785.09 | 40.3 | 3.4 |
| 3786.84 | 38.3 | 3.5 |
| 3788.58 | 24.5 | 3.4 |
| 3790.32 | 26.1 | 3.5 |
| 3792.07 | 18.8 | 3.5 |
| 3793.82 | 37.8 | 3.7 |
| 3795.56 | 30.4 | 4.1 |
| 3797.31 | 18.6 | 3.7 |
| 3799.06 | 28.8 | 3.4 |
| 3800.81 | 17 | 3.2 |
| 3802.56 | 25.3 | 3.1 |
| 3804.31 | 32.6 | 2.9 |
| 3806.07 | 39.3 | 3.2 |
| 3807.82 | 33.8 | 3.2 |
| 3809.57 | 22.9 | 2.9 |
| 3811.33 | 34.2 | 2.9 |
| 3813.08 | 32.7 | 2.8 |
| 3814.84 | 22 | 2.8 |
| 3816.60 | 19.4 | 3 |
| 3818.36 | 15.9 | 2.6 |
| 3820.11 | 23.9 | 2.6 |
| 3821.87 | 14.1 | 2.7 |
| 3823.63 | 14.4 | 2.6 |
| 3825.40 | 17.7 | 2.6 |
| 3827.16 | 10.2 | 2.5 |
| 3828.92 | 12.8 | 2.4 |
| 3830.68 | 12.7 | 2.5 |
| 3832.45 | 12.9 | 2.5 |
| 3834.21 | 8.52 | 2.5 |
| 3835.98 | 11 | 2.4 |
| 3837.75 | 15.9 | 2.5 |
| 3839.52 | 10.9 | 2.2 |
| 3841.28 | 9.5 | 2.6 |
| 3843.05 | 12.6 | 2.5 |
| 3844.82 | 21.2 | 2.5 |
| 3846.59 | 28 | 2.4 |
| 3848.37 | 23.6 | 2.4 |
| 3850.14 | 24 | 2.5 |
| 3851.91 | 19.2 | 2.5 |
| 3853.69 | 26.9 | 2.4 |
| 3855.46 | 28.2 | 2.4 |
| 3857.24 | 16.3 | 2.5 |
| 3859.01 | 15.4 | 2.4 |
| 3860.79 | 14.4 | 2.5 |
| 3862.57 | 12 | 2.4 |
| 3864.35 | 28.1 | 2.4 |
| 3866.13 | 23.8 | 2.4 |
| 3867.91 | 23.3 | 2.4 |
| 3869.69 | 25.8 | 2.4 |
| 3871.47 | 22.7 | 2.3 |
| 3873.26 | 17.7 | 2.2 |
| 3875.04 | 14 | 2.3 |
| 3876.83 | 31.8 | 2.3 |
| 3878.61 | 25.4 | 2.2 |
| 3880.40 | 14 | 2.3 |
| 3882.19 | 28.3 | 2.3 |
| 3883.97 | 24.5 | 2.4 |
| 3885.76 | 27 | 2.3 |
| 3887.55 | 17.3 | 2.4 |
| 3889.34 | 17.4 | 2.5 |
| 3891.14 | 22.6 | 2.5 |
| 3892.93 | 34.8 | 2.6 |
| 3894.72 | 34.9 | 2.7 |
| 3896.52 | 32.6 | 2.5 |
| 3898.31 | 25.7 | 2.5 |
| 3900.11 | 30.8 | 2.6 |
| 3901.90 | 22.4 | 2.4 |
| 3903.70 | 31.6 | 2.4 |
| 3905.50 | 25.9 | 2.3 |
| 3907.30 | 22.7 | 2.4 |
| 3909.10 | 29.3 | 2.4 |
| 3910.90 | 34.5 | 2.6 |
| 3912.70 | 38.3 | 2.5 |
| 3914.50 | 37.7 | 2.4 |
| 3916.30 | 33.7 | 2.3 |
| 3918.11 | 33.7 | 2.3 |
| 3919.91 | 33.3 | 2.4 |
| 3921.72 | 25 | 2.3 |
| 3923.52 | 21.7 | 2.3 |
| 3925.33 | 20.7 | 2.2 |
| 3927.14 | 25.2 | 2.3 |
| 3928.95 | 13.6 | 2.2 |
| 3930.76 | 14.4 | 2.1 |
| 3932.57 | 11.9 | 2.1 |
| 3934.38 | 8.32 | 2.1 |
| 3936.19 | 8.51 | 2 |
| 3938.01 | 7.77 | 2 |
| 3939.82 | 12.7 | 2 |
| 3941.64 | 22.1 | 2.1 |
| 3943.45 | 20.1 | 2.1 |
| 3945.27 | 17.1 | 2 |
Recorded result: 3807.3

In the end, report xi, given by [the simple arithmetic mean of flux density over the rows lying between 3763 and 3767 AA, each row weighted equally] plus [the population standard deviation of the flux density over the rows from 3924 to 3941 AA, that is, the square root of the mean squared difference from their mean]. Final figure 28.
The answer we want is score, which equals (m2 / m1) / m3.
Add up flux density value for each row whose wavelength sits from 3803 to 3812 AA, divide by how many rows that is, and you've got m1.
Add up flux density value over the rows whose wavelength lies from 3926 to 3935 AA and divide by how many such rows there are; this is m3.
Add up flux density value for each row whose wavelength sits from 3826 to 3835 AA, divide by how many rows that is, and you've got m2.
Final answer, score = 0.024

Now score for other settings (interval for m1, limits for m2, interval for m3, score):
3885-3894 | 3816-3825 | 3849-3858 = 0.032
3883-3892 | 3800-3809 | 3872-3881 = 0.066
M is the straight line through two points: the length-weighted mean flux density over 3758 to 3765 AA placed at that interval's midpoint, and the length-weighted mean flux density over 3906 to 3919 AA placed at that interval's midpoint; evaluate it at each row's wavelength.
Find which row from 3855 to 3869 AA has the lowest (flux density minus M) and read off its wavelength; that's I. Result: 3862.57 AA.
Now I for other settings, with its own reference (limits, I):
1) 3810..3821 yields 3818.36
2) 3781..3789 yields 3788.58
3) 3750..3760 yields 3750.39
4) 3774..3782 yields 3776.39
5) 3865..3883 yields 3880.40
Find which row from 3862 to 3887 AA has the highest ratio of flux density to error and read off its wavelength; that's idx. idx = 3876.83 AA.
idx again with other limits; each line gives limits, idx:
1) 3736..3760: 3757.30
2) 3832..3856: 3855.46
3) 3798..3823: 3806.07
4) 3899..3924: 3914.50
